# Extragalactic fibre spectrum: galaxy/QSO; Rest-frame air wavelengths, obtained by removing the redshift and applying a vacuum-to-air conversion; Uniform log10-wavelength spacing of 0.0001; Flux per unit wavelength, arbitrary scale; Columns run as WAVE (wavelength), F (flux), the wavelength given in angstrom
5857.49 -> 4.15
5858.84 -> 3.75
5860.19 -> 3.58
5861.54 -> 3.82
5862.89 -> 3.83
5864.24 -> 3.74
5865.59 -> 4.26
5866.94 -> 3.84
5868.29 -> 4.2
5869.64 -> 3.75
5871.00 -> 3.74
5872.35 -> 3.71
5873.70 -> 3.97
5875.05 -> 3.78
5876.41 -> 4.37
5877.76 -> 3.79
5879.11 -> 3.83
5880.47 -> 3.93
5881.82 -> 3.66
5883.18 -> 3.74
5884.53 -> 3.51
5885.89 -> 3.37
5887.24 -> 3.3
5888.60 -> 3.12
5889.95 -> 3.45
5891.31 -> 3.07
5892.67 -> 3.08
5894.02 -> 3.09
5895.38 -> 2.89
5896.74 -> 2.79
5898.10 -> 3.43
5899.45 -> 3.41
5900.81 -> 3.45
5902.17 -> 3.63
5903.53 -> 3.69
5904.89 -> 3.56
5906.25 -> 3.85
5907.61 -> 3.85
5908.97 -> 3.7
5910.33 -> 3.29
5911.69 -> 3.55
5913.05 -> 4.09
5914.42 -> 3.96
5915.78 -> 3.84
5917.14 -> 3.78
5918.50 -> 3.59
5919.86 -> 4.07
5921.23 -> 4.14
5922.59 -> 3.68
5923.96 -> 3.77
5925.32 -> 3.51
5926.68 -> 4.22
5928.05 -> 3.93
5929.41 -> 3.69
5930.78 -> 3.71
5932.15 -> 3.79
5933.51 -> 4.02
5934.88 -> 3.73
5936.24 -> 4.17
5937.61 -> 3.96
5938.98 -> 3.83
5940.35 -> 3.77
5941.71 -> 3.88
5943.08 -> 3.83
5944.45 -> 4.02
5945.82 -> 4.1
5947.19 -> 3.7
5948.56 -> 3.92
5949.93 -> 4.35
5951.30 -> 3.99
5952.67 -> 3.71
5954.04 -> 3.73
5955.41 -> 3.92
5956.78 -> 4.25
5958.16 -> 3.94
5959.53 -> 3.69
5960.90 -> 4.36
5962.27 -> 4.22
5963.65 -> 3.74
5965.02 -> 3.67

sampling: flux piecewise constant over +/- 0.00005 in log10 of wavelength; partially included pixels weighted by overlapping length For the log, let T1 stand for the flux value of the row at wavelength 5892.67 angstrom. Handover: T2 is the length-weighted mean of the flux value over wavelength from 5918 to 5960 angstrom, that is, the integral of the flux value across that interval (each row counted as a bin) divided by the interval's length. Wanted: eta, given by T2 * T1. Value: 12.0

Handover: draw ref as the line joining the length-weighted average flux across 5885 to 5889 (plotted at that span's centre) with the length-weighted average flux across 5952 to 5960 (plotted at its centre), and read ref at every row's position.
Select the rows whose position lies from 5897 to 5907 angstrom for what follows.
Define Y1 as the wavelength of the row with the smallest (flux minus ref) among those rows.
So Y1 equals 5899.45 angstrom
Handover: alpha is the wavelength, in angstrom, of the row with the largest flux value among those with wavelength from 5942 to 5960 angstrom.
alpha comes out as 5949.93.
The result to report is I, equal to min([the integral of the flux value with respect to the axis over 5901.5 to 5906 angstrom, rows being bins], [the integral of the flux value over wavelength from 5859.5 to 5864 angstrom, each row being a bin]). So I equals 16.4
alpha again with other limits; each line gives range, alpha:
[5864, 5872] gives 5865.59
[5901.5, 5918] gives 5913.05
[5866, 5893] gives 5876.41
